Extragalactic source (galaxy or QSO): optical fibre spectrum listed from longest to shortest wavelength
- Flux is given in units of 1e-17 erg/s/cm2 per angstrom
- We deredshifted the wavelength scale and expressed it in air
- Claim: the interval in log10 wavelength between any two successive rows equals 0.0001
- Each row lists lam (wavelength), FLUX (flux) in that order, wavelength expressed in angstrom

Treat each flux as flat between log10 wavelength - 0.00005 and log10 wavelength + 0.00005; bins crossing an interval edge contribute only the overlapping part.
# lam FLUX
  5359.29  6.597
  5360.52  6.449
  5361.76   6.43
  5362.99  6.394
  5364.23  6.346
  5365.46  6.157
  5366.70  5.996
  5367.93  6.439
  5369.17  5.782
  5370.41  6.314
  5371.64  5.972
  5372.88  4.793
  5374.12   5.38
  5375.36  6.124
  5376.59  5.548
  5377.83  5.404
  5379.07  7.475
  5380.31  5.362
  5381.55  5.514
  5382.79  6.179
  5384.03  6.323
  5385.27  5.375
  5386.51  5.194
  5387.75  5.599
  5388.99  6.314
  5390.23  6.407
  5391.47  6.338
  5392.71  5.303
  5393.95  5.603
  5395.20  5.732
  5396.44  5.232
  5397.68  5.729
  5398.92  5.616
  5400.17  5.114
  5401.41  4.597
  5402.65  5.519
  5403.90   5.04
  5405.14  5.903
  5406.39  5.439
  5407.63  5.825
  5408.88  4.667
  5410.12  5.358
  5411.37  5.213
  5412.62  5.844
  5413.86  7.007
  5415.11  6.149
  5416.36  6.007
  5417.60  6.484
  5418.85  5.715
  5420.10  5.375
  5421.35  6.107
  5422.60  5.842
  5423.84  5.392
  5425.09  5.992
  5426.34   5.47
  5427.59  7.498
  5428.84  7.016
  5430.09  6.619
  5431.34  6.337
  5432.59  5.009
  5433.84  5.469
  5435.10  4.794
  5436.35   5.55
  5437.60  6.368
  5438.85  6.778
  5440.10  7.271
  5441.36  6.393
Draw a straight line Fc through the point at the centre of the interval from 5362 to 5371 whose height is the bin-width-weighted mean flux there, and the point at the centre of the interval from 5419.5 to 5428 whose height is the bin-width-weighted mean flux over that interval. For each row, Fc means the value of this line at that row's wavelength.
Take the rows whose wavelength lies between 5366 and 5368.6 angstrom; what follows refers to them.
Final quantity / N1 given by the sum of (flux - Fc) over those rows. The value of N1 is 0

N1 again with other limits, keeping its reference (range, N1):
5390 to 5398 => -2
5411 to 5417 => 0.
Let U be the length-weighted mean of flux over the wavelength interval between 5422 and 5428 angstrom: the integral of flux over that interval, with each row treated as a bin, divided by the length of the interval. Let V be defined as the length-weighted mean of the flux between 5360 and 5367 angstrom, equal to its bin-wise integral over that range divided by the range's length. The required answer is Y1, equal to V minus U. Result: 0.3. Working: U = 5.99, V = 6.3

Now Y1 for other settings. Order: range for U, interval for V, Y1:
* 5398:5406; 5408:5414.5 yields 0.3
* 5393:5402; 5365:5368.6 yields 0.8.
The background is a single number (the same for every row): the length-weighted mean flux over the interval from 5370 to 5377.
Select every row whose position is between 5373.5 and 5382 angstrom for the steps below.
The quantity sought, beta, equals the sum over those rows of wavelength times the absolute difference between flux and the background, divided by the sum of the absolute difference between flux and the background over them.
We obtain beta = 5378.2 angstrom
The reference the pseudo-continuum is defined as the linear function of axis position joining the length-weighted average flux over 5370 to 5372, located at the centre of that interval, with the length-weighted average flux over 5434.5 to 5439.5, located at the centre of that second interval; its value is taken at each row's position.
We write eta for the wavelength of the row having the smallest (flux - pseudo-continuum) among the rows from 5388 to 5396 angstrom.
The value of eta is 5392.71 angstrom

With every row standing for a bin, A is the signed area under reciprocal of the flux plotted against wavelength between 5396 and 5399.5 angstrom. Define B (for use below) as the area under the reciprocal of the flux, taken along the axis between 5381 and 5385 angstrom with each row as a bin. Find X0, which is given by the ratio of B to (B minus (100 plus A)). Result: -0.0067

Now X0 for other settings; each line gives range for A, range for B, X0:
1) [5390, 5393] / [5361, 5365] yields -0.0063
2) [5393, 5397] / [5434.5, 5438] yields -0.0064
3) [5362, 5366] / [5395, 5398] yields -0.0054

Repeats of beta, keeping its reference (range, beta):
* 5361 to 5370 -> 5364.7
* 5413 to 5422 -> 5416.5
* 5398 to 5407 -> 5402.4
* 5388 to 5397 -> 5391.7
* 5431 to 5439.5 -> 5435.5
